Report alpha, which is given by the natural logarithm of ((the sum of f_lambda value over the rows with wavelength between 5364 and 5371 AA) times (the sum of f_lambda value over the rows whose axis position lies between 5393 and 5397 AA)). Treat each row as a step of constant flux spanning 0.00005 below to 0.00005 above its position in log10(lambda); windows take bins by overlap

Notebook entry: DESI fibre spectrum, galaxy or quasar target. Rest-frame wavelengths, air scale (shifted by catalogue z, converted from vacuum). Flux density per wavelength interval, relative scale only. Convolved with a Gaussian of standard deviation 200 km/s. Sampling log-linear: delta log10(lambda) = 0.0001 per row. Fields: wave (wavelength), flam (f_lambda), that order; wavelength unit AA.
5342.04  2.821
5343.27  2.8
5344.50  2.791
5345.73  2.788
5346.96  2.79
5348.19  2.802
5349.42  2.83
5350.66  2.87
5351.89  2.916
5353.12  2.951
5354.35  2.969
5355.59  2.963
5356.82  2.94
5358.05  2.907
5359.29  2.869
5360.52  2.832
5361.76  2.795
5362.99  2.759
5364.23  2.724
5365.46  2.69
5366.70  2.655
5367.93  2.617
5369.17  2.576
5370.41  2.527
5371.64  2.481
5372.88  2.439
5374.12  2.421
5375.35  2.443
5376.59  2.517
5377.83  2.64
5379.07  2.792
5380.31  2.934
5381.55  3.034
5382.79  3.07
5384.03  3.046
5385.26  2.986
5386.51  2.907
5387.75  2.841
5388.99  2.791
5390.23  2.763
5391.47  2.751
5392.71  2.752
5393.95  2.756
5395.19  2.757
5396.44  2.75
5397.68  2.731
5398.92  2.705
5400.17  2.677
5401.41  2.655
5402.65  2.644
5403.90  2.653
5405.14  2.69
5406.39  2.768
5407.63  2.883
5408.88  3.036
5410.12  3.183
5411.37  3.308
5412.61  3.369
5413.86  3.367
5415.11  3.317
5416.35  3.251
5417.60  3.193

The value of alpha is 4.9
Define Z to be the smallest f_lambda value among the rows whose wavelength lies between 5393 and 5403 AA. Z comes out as 2.644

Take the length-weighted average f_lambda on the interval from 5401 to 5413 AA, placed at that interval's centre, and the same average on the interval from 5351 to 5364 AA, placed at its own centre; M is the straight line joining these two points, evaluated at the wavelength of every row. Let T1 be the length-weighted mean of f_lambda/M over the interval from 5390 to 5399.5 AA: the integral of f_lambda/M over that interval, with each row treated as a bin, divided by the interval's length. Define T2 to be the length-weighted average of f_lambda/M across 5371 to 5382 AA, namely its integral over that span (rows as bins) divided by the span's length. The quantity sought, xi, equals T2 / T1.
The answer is 0.96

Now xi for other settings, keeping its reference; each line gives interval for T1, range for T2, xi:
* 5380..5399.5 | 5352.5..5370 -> 0.99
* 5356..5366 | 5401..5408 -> 0.95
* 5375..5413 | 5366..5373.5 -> 0.90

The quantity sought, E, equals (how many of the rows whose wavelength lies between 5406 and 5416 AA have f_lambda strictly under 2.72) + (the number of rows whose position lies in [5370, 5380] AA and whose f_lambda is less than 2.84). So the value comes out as 8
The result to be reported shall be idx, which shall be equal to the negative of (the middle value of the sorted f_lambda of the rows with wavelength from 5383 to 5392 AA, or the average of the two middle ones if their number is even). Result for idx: -2.84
